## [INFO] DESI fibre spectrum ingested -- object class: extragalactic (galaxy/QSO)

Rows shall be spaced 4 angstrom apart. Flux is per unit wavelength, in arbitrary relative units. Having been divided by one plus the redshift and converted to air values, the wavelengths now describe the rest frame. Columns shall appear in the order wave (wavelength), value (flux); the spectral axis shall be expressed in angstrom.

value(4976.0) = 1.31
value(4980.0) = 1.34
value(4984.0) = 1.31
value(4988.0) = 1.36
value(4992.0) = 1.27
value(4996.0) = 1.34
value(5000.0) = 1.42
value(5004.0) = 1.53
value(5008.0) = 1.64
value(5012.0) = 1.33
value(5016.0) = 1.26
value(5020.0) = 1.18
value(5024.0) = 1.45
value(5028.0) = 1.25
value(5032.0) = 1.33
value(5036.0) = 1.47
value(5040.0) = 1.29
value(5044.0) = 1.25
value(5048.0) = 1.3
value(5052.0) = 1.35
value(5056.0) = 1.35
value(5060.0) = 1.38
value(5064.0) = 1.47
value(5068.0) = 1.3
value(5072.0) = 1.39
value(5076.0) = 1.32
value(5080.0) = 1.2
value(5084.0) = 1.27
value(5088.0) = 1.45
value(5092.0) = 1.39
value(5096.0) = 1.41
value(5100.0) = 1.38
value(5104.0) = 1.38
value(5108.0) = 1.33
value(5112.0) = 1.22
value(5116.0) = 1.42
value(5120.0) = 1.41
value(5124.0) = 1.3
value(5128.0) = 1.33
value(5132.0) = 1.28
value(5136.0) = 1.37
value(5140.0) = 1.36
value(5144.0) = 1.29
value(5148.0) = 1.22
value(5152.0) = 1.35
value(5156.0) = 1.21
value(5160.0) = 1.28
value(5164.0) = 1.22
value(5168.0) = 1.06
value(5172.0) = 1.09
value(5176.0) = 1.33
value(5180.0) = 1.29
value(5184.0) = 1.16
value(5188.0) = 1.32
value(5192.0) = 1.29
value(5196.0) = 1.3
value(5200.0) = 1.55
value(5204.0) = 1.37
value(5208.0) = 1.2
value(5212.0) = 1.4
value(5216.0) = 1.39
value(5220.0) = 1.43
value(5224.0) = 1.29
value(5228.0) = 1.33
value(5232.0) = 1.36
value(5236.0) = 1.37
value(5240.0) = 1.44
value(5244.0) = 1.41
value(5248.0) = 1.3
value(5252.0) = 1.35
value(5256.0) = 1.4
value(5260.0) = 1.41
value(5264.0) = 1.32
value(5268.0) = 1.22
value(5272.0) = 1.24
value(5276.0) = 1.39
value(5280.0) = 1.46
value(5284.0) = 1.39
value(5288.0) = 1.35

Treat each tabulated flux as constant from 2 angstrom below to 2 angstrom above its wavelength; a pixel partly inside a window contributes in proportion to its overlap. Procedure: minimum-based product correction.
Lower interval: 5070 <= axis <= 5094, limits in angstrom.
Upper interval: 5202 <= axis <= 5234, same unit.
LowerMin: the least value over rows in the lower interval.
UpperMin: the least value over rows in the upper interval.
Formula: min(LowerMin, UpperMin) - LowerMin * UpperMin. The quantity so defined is -0.24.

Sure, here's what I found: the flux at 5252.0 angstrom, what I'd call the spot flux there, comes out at 1.35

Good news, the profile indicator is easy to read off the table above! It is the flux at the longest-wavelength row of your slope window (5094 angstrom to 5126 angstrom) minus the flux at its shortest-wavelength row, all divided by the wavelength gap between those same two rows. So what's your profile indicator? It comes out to -0.004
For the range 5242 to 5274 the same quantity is -0.006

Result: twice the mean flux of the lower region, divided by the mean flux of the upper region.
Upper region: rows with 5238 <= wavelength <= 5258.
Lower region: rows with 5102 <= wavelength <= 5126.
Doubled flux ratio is 1.95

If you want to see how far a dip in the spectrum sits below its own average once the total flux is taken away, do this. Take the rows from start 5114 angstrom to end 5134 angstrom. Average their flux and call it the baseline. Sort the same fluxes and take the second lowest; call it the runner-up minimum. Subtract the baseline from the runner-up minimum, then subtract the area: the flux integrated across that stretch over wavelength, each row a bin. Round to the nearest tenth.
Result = -27.0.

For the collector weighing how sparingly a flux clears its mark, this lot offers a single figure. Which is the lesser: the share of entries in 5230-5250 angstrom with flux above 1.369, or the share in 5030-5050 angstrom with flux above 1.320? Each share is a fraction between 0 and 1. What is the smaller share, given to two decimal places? 0.40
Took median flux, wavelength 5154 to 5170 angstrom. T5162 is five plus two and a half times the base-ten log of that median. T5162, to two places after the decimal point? 5.21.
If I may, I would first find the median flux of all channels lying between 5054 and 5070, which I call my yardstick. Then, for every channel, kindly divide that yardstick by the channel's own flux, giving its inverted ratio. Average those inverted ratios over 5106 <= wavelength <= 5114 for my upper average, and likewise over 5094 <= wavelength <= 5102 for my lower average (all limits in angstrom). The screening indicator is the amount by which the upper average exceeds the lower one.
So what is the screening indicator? 0.09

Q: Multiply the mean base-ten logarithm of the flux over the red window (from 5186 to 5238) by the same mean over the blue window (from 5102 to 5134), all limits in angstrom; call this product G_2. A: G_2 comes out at 0.0163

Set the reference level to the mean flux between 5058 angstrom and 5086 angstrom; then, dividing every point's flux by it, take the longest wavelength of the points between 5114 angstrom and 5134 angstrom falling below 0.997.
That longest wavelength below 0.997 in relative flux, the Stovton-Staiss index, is 5132.0 angstrom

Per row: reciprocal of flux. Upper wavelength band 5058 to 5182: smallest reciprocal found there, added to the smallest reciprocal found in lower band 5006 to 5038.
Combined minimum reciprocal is 1.29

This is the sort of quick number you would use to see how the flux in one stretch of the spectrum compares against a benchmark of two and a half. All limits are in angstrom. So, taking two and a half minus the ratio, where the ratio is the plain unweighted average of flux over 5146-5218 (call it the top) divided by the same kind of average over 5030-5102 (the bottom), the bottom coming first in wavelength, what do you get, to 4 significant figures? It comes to 1.552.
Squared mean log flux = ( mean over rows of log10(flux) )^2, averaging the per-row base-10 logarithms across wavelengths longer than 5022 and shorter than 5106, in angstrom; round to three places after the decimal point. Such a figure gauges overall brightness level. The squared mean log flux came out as 0.017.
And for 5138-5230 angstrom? 0.012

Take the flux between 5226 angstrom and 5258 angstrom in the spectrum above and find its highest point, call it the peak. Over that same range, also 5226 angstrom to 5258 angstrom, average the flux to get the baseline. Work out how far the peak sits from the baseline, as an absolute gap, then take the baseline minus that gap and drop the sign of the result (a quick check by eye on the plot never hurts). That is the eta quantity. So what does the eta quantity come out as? 1.30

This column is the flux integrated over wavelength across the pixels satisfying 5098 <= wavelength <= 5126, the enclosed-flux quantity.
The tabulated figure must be 37.8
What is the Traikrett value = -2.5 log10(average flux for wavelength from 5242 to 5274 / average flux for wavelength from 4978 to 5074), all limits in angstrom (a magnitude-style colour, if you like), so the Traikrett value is 0.02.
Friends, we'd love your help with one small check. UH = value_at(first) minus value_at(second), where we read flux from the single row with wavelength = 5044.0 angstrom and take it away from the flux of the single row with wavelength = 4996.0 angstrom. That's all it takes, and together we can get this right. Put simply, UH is 0.09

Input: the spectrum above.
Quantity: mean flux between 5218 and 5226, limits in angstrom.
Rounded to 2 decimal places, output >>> 1.36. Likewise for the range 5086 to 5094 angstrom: 1.42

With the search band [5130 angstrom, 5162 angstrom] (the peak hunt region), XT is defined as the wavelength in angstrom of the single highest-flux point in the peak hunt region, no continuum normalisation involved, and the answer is 5136.0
